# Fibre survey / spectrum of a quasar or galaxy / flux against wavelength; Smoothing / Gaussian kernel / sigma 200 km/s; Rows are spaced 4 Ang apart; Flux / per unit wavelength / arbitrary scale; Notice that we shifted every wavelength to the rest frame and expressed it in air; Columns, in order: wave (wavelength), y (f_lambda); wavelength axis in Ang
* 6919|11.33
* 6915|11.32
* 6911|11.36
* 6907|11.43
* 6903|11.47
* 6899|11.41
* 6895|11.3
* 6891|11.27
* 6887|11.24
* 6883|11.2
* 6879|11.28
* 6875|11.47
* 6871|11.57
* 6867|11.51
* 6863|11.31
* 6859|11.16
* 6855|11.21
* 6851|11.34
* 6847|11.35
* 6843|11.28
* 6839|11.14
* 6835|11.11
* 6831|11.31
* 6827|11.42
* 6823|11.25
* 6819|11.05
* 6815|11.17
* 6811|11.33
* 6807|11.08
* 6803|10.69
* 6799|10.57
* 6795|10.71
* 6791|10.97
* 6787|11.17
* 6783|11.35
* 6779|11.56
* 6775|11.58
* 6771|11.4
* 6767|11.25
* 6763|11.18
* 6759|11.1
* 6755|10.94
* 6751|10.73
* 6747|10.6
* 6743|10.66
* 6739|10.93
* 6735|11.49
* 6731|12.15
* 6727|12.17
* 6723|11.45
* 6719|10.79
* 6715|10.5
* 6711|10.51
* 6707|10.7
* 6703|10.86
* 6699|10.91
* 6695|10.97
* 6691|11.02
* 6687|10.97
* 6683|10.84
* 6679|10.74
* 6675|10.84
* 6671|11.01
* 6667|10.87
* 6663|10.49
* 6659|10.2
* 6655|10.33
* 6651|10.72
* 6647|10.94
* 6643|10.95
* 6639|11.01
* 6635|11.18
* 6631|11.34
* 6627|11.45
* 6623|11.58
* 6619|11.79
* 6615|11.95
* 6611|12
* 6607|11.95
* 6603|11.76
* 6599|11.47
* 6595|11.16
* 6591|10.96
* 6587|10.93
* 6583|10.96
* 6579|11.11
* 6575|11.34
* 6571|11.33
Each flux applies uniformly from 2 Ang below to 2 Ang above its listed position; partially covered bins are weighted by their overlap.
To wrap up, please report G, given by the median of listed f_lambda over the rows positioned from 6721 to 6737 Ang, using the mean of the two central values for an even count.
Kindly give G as 11.8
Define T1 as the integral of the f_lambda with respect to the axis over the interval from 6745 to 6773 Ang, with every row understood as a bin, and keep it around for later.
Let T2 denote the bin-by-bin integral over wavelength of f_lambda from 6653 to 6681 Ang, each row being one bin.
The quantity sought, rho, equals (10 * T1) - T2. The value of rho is 2790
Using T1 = 309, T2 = 298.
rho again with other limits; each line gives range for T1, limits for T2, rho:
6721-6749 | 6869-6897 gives 2861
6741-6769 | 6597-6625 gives 2728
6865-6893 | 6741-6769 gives 2876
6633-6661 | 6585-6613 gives 2692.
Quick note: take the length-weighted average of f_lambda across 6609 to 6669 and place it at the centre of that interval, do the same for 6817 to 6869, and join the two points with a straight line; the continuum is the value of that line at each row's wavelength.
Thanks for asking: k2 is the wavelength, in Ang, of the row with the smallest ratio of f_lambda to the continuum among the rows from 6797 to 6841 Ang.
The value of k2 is 6799 Ang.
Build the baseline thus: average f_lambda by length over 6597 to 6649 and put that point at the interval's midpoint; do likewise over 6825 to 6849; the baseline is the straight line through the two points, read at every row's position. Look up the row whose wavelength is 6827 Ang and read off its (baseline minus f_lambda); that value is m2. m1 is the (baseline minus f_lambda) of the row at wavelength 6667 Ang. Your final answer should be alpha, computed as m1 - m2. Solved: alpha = 0.7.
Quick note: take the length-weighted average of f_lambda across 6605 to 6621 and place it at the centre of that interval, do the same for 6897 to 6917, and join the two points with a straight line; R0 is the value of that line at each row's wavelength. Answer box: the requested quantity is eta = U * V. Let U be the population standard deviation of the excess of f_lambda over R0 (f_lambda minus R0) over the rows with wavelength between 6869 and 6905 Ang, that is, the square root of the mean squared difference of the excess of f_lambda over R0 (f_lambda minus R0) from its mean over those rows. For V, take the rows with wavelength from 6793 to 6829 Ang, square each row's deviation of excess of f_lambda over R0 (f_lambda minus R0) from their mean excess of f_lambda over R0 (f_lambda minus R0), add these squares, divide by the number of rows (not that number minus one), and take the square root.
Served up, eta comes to 0.036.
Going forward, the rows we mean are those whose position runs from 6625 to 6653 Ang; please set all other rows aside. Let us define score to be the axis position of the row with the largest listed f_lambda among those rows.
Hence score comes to 6627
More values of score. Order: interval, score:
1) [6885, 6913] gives 6903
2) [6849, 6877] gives 6871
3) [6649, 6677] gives 6671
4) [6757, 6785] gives 6775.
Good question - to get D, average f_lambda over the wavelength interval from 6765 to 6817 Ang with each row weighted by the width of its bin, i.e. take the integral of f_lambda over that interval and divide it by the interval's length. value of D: 11.1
